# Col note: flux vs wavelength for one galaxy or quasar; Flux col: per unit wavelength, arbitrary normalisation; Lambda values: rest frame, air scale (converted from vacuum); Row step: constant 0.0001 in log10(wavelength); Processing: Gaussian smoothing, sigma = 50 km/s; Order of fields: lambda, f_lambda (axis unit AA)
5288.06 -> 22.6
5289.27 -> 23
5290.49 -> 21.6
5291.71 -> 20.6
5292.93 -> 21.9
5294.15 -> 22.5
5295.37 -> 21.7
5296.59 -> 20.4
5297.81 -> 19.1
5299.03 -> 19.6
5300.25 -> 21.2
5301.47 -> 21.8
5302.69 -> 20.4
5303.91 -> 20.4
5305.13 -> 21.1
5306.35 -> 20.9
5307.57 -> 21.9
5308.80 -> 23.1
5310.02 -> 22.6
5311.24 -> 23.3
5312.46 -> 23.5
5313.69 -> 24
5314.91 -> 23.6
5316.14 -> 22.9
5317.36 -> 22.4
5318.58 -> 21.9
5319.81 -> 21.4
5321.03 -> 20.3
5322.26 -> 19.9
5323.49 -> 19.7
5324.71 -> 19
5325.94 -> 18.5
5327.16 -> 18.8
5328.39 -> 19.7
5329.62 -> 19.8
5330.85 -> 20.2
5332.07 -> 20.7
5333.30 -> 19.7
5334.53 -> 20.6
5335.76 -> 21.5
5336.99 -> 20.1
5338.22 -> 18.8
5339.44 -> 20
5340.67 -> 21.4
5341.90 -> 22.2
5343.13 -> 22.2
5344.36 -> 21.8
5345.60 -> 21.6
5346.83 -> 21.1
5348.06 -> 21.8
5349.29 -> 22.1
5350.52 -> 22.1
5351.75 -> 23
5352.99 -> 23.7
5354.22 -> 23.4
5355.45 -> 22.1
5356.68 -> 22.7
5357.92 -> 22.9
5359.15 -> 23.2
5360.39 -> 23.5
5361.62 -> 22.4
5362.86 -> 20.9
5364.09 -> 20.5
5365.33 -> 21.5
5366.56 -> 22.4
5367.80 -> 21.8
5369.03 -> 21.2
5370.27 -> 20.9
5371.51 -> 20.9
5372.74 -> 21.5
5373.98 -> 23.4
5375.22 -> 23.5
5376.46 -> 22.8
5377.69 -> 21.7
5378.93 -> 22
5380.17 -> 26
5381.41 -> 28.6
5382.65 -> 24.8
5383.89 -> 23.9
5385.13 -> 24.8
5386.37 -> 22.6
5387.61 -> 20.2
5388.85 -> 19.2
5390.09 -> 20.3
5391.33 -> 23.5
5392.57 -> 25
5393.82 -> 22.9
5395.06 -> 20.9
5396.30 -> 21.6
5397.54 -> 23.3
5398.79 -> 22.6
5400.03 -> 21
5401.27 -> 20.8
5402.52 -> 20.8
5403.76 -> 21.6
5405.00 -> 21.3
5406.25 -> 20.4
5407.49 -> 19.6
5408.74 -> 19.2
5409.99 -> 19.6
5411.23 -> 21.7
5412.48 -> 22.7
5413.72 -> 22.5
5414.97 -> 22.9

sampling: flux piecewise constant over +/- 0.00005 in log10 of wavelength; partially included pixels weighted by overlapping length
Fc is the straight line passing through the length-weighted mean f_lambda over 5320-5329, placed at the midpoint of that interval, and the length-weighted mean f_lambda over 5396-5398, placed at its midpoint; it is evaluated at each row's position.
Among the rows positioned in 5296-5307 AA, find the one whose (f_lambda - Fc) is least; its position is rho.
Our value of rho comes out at 5297.81 AA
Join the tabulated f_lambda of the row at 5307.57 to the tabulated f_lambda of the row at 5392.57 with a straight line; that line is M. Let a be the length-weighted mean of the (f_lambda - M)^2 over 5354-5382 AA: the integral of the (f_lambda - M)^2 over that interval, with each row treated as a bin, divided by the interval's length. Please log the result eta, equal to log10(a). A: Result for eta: 0.7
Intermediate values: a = 5.1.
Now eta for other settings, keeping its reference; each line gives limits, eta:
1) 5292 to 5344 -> 0.6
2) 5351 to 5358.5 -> -0.1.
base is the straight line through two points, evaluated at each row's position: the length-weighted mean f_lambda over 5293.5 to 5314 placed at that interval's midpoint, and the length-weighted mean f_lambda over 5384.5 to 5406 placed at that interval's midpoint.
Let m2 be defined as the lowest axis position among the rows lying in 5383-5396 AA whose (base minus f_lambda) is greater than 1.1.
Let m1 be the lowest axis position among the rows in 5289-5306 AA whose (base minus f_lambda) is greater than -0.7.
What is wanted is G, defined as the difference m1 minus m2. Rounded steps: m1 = 5290.49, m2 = 5387.61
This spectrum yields -97.1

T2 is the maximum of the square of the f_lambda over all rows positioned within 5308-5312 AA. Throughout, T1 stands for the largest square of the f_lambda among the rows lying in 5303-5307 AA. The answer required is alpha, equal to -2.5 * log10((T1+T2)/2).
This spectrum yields -6.73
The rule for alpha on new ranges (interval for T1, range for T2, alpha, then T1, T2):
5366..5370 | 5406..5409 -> -6.65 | 502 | 416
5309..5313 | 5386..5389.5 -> -6.81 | 552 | 511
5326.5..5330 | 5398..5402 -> -6.64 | 392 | 511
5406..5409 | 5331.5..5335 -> -6.56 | 416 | 428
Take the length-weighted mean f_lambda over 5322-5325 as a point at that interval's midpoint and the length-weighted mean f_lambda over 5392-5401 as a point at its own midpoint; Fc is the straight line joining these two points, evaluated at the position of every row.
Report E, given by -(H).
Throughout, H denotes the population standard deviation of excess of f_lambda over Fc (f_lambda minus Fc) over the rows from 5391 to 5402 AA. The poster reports -1.44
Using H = 1.44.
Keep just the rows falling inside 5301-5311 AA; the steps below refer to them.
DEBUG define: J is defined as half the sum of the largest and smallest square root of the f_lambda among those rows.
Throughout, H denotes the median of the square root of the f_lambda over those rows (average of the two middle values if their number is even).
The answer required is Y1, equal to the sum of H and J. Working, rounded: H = 4.63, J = 4.66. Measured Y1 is 9.29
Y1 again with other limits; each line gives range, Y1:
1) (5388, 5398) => 9.41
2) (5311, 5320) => 9.57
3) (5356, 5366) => 9.44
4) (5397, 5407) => 9.27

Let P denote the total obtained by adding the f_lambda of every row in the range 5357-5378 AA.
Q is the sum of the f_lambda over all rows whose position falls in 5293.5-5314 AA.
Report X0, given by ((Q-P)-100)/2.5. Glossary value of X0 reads -43.0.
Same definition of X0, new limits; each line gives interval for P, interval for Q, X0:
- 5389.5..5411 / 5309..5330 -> -41.2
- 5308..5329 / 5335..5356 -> -38.3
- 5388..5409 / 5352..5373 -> -35.4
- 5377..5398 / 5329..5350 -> -54.3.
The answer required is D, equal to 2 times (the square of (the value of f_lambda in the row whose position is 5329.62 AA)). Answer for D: 784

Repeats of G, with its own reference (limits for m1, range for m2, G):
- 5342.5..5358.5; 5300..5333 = 40.4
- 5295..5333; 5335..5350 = -41.6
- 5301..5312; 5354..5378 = -62.6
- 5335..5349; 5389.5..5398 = -54.3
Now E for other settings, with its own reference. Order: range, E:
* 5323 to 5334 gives -0.58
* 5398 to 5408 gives -0.91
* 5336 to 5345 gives -1.13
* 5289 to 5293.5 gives -0.89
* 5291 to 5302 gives -1.10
